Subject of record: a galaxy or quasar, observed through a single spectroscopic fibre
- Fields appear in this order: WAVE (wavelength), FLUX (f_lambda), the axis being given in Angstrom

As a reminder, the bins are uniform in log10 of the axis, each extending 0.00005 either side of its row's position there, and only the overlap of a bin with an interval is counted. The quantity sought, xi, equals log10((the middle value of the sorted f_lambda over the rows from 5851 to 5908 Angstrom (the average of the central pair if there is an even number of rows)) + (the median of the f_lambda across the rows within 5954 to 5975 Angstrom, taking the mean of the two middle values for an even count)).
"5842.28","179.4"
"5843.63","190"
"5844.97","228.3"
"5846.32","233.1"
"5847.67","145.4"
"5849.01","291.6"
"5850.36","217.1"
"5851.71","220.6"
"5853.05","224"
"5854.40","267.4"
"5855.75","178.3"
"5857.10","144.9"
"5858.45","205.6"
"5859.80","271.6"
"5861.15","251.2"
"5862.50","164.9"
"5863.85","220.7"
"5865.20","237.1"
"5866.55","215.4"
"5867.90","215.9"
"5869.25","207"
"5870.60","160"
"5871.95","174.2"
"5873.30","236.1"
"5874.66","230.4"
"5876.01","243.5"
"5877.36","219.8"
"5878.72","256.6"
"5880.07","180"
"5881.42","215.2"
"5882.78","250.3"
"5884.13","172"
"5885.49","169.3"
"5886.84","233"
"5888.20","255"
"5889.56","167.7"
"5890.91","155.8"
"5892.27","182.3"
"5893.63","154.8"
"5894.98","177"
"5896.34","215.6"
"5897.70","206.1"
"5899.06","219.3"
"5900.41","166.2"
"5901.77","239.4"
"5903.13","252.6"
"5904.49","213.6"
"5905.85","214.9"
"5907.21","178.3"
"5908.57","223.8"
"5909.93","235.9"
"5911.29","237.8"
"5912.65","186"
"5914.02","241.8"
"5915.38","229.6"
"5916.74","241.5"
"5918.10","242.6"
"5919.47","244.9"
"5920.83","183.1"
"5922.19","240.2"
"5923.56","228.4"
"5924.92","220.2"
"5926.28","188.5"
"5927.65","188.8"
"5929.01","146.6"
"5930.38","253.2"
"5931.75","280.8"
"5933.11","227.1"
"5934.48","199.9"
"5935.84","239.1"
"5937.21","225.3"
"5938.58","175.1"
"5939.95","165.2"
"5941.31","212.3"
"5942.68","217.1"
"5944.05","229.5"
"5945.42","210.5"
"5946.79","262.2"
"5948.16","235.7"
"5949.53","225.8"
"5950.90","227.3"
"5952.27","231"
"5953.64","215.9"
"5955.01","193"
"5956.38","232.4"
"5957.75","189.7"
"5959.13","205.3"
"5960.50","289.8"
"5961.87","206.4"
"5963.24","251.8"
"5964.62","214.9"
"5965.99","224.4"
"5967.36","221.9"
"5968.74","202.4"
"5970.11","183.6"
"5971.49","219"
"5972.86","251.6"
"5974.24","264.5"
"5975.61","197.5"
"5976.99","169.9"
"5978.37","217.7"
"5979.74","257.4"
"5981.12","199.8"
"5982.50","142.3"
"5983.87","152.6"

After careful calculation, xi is 2.638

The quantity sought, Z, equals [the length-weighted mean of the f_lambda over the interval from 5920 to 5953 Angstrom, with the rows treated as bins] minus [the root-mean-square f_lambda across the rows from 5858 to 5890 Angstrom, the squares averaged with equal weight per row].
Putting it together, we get 0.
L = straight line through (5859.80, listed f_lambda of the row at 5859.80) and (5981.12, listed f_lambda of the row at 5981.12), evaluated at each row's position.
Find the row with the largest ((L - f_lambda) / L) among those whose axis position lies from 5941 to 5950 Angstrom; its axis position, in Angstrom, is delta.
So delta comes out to 5941.31 Angstrom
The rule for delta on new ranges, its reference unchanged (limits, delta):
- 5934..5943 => 5939.95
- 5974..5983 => 5982.50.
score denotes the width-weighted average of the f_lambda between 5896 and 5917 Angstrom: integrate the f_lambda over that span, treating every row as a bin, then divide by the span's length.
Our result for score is 219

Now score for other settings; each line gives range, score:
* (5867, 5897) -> 203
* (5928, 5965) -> 221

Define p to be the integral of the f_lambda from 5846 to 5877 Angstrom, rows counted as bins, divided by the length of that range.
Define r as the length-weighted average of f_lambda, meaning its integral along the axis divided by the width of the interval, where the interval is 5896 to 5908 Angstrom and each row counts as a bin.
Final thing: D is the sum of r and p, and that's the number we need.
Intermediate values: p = 215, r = 212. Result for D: 427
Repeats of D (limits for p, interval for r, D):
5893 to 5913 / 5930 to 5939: 438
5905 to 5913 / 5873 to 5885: 435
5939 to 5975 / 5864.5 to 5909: 429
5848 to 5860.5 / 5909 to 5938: 445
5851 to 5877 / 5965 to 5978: 429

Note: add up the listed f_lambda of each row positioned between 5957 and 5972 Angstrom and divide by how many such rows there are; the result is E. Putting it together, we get 219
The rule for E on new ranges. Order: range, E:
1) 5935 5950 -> 218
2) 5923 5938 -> 218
